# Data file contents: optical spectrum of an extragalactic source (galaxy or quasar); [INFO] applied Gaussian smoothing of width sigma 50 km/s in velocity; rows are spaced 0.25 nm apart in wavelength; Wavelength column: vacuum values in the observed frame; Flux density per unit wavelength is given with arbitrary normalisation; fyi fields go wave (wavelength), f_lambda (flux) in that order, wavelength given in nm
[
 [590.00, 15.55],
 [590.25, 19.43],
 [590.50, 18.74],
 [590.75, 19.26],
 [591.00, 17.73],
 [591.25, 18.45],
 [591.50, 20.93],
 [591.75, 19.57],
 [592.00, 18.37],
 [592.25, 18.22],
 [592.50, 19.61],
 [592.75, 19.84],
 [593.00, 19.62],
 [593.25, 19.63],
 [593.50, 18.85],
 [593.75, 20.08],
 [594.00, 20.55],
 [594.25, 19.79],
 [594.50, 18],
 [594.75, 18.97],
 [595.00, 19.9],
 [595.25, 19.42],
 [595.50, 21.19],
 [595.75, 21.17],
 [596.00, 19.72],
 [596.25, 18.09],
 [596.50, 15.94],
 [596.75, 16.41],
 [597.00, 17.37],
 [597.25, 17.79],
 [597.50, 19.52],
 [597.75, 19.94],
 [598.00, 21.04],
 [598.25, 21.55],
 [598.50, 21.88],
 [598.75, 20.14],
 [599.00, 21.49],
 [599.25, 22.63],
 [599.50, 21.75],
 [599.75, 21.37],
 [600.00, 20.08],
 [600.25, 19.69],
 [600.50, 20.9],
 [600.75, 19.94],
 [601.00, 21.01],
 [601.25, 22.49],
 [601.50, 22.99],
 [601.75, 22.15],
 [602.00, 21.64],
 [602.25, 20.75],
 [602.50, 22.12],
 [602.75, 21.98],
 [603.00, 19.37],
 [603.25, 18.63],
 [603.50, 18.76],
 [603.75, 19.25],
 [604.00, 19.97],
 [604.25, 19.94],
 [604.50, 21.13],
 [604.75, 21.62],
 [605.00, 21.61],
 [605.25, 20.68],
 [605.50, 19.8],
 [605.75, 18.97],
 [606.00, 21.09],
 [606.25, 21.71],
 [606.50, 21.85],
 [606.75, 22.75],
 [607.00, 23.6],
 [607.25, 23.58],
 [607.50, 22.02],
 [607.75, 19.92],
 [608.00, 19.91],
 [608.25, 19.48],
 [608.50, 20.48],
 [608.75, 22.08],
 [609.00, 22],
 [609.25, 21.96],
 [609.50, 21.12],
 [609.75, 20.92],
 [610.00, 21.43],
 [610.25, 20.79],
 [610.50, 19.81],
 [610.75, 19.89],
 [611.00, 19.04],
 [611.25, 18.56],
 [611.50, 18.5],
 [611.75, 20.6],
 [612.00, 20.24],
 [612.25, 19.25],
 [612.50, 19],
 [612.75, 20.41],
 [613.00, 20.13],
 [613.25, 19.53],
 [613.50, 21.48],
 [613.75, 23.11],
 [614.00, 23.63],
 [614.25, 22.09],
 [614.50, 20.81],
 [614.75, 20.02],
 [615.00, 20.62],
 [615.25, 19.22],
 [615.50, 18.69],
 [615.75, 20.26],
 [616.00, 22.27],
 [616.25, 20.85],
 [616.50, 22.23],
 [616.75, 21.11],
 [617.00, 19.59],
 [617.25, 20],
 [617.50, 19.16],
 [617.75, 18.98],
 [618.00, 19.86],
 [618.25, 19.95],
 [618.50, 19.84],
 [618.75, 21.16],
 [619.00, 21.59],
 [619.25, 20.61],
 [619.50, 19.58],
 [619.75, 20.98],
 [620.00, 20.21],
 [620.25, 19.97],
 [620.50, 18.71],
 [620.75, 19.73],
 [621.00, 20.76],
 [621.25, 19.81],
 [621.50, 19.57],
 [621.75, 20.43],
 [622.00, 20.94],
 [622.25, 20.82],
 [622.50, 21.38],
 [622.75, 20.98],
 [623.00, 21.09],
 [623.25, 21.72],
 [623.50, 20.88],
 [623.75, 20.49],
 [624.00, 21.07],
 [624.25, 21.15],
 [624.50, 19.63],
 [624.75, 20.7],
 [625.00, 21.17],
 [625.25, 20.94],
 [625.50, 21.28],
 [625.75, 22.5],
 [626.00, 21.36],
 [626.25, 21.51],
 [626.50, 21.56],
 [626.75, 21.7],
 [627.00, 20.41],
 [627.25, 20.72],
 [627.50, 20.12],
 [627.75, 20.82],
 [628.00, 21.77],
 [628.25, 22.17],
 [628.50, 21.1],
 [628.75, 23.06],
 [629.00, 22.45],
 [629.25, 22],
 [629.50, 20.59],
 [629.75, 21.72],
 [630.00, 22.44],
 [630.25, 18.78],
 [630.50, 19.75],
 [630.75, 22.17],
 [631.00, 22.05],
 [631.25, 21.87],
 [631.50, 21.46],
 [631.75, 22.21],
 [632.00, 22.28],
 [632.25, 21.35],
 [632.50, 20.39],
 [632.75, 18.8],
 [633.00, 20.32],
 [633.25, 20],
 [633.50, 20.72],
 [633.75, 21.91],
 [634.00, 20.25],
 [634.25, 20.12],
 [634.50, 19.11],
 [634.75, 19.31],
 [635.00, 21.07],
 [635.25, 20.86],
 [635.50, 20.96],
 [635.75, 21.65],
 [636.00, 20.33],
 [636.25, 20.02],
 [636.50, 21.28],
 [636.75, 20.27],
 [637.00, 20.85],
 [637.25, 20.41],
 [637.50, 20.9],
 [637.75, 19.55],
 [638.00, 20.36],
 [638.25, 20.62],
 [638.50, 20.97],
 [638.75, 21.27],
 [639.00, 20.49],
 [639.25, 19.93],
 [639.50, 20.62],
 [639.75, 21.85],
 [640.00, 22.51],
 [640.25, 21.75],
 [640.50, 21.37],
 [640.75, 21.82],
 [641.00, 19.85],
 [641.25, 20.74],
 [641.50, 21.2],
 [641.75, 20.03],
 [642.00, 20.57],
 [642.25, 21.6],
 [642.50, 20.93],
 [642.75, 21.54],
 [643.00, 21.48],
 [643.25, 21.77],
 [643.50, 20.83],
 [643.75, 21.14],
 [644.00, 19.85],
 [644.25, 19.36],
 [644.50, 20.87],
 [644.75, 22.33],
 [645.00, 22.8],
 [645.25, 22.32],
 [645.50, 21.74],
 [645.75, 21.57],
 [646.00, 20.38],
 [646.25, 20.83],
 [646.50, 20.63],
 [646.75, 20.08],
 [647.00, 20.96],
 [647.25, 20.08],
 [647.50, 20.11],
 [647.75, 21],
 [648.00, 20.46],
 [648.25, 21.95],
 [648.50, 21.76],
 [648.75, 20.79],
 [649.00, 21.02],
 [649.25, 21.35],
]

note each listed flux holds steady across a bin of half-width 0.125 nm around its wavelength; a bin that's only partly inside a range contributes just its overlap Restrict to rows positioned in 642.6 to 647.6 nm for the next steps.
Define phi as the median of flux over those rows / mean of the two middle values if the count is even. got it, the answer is 20.9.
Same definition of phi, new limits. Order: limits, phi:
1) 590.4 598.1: 19.5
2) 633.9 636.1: 20.3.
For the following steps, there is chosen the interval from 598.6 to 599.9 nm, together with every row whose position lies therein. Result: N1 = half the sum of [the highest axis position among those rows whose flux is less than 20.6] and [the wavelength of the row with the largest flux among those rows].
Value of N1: 599.00 nm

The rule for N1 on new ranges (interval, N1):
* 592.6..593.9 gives 593.75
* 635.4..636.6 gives 636.00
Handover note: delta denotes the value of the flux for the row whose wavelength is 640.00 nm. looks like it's 22.51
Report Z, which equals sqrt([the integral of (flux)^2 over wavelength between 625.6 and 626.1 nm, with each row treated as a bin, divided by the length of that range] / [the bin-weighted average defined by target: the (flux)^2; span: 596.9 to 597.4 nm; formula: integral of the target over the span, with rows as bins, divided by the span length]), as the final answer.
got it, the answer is 1.24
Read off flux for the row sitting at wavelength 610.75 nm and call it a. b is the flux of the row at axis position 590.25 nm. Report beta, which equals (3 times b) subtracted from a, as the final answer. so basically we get -38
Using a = 19.89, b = 19.43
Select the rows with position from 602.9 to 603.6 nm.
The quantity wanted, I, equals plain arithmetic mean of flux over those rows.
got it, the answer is 18.9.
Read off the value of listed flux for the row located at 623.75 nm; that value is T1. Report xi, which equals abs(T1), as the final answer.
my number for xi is 20.5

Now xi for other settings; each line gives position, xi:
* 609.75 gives 20.9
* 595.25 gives 19.4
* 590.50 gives 18.7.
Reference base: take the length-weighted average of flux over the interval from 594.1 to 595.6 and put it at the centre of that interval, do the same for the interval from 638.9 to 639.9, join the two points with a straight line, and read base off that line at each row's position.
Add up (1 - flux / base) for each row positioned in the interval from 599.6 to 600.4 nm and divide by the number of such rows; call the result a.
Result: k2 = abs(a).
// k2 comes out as 0.036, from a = -0.04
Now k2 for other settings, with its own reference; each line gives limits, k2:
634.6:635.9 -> 0.005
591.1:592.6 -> 0.013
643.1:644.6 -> 0.012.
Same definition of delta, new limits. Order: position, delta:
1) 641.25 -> 20.74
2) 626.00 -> 21.36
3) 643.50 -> 20.83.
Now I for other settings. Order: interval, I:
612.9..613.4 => 19.8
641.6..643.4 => 21.1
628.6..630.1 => 22.0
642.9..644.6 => 20.8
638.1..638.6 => 20.8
